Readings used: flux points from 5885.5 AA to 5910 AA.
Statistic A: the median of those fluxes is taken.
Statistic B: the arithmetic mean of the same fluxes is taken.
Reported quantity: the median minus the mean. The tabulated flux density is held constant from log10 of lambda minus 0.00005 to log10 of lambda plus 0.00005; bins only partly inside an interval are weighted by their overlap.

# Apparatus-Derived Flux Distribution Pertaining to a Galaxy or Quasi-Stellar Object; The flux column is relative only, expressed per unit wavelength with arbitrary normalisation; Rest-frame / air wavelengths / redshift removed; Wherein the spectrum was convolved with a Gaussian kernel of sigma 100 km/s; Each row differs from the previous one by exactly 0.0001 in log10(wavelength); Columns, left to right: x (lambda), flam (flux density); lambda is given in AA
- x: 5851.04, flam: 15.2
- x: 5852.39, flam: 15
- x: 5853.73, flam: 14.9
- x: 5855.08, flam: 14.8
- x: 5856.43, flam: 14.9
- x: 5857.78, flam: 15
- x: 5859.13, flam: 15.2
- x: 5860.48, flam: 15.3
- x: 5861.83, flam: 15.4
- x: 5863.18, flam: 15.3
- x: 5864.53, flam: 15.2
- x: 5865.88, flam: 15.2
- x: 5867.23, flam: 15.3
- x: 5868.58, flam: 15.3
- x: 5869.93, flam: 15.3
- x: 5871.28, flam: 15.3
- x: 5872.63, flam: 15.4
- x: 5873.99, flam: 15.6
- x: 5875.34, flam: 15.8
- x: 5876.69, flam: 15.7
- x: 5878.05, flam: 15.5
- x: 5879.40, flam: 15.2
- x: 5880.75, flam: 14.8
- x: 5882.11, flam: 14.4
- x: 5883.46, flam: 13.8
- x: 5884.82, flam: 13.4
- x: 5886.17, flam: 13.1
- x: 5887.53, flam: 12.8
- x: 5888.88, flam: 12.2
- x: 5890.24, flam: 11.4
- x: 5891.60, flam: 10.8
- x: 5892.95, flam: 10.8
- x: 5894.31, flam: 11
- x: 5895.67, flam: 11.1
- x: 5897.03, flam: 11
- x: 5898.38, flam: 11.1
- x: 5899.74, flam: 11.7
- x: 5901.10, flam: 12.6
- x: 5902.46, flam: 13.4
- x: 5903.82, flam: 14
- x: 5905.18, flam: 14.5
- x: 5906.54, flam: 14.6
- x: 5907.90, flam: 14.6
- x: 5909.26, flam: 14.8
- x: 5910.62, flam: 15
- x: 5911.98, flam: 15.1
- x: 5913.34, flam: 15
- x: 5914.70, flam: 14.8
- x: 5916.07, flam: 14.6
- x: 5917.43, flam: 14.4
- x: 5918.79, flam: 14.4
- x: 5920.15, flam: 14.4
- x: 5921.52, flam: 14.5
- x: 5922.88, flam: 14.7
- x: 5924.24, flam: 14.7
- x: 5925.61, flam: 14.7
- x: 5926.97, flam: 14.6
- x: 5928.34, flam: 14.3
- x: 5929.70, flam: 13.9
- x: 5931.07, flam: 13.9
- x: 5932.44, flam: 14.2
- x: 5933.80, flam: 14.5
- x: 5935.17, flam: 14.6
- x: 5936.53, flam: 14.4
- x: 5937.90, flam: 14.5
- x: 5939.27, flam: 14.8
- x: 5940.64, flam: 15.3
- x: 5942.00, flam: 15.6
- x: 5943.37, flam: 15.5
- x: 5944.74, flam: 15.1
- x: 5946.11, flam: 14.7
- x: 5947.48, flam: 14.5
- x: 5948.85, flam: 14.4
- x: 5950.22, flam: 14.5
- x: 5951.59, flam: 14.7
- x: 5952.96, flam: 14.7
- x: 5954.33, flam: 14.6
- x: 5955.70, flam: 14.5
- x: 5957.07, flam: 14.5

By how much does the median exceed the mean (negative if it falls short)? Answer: -0.13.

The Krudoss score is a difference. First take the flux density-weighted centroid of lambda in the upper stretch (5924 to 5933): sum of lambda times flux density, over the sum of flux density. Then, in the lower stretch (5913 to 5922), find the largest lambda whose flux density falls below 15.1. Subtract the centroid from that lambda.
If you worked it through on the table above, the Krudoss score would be -6.8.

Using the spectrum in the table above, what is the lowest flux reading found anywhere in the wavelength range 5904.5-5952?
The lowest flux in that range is 13.9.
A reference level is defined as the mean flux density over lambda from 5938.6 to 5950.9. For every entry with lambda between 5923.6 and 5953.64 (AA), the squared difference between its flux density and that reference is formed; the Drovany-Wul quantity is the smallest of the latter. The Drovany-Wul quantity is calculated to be 0.02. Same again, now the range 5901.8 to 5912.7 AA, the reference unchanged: 0.00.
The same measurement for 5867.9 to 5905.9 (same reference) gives 0.02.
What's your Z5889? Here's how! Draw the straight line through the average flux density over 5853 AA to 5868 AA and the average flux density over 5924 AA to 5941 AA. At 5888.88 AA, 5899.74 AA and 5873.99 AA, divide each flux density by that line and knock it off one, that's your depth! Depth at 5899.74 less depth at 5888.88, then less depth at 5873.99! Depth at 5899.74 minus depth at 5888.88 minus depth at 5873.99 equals 0.07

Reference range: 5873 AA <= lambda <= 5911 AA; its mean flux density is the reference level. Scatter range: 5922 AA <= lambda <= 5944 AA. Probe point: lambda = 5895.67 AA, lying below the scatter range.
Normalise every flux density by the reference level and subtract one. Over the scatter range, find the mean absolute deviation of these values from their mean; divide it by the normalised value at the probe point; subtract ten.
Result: -10.16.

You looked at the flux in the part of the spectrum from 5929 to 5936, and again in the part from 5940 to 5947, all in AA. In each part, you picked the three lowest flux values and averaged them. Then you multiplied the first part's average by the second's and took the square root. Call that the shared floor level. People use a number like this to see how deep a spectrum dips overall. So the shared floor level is 14.5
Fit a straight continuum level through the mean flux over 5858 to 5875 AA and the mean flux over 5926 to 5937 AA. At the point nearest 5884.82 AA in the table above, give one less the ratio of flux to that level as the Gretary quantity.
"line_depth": 0.11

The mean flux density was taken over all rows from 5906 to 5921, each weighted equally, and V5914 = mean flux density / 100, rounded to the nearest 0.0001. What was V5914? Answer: 0.1470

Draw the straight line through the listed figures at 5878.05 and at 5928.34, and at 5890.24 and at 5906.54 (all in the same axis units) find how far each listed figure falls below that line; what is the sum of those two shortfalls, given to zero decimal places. 4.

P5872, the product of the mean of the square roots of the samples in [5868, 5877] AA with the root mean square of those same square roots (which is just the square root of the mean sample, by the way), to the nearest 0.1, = 15.5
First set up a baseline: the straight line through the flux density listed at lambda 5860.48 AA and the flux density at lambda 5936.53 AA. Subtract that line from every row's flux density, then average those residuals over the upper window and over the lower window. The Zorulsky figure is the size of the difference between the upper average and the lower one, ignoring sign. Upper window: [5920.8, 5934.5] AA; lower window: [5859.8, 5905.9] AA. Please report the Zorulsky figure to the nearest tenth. 1.1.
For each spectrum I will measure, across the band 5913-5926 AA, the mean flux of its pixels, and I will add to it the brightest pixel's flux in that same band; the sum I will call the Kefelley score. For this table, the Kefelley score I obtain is 29.6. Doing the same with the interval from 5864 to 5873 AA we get 30.7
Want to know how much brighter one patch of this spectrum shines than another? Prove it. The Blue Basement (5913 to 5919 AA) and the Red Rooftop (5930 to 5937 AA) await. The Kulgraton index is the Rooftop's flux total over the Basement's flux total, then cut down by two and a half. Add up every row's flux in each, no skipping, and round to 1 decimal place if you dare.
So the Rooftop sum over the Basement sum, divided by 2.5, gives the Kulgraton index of 0.4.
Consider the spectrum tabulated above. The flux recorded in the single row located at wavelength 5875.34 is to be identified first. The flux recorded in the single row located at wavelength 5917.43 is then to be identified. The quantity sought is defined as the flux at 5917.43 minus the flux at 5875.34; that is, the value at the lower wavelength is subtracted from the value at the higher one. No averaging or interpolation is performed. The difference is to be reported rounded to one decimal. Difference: -1.4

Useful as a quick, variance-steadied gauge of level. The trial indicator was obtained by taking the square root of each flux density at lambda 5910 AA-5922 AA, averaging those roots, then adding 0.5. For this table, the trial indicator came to 4.33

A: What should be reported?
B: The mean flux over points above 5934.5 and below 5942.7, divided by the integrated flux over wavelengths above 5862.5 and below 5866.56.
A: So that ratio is 0.24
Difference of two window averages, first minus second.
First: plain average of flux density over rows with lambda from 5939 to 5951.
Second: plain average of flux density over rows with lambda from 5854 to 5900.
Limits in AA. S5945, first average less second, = 1.0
